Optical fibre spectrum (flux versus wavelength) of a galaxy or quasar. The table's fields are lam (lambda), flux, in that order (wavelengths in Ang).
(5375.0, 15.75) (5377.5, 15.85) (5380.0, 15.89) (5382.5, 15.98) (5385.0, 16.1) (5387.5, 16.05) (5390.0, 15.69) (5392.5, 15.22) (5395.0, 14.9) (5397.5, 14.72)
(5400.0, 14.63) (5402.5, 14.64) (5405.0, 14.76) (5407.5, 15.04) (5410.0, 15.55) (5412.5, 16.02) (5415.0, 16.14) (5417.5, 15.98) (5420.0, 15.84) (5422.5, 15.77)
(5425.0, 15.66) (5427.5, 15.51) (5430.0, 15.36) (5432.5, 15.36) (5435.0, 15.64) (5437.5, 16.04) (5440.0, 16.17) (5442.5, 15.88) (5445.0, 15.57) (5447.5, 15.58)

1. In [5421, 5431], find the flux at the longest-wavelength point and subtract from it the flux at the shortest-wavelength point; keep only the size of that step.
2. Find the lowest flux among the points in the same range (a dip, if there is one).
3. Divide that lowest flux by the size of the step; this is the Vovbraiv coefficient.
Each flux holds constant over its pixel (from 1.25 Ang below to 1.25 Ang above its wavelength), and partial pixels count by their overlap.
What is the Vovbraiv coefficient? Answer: 37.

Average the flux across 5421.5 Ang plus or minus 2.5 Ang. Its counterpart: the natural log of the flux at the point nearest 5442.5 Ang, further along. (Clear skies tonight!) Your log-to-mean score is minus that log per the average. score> -0.175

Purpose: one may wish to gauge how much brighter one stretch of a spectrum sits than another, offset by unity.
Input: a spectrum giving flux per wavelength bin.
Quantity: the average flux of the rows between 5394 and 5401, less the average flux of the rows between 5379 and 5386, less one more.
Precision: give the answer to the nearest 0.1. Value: -2.2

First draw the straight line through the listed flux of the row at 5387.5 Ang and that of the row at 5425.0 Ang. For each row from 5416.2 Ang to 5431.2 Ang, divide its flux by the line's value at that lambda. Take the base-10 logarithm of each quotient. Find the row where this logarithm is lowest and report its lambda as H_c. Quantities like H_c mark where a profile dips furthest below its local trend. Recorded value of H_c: 5430.0 Ang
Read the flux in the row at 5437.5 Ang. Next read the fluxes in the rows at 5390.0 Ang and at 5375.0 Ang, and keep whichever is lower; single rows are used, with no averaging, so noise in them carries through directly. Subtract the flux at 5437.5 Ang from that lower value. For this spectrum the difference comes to -0.35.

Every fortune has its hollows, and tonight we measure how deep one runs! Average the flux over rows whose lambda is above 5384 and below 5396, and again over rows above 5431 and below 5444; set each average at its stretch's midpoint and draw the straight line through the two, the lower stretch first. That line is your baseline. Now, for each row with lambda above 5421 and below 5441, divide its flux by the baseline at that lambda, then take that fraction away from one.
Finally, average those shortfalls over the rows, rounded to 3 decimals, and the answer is 0.006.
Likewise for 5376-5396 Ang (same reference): -0.009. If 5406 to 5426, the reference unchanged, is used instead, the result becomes -0.002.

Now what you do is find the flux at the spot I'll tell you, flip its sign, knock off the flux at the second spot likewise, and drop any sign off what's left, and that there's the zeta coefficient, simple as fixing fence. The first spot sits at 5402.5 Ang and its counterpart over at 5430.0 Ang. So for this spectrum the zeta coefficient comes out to 30.0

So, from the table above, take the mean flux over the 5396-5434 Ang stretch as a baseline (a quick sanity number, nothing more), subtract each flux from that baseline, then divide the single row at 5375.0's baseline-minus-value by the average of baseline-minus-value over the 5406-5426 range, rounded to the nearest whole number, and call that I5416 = 1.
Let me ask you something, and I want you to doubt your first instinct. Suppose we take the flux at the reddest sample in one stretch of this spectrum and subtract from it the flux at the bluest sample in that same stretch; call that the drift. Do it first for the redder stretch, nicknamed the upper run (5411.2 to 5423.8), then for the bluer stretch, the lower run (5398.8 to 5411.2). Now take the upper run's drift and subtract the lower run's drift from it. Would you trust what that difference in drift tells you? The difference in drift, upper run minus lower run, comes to -1.2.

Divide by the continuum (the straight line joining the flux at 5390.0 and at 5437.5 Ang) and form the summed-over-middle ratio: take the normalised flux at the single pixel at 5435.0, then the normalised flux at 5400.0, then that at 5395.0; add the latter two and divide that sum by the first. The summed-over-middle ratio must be 1.92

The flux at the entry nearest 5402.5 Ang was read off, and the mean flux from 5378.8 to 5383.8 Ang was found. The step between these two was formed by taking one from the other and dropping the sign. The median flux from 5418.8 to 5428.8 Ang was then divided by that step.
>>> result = 12.1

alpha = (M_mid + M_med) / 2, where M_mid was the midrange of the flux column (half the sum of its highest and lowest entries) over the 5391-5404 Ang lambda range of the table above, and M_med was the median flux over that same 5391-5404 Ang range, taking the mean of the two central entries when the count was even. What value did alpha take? 14.8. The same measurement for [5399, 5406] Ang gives 14.7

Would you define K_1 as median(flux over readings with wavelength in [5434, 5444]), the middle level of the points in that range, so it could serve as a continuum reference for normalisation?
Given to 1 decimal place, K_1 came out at 16.0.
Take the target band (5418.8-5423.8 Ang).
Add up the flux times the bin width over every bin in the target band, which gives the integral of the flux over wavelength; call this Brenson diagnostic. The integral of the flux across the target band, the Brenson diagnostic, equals 79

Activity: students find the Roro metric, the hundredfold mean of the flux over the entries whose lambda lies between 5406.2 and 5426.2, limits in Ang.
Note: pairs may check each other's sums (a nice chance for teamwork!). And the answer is 1575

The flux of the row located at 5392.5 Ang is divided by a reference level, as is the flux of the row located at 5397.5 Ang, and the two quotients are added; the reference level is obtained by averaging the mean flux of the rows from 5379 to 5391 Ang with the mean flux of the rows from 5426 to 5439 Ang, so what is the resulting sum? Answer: 1.90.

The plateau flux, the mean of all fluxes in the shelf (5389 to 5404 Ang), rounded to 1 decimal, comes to 15.0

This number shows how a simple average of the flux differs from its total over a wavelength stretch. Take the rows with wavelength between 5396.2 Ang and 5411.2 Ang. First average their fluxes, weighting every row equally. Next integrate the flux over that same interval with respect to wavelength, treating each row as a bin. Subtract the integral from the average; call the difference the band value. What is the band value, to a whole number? -208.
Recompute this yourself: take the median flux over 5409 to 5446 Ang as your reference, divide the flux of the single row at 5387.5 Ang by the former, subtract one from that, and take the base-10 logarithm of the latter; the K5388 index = -1.75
